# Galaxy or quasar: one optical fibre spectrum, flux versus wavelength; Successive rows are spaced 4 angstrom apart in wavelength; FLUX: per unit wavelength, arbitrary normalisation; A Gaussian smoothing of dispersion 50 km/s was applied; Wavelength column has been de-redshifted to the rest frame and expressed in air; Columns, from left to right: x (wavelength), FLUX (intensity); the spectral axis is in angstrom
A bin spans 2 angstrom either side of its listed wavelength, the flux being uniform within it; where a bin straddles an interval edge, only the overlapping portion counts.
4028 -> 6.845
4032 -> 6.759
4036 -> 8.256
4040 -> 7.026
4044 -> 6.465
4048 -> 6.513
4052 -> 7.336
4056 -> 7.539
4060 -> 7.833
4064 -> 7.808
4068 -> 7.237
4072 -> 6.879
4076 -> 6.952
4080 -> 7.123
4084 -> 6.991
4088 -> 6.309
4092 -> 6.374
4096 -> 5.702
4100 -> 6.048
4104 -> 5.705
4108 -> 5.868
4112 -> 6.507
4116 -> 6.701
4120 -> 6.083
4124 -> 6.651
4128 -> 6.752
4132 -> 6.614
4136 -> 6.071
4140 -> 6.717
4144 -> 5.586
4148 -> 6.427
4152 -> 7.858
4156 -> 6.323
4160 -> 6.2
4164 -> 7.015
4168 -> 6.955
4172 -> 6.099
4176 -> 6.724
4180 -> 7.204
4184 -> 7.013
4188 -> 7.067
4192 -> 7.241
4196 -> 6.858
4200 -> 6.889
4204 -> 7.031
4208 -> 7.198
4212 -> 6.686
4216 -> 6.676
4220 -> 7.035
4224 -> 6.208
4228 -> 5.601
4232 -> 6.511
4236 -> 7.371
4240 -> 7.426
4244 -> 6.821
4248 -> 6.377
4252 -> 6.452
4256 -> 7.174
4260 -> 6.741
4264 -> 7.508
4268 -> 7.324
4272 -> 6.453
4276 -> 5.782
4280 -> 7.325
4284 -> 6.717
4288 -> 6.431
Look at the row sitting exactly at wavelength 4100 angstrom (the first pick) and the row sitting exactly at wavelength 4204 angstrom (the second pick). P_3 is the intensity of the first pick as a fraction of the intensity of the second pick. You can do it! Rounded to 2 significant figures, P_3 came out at 0.86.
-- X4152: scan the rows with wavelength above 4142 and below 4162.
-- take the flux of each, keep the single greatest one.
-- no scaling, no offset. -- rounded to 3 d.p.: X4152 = 7.858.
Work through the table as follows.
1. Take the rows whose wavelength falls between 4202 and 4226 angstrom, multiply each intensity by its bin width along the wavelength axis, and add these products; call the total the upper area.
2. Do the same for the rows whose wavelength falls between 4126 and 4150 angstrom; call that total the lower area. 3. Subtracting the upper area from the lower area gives -11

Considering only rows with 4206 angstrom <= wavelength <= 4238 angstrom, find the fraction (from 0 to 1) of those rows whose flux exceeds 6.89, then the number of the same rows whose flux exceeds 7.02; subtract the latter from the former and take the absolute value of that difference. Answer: 2.6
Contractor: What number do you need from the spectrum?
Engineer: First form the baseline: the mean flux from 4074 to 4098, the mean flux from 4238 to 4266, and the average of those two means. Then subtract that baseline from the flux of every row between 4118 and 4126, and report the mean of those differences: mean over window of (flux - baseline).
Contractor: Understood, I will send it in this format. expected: -0.38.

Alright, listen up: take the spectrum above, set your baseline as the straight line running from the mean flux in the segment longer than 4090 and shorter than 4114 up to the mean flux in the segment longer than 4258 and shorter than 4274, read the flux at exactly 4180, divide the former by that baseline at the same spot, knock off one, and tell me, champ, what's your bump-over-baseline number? 0.109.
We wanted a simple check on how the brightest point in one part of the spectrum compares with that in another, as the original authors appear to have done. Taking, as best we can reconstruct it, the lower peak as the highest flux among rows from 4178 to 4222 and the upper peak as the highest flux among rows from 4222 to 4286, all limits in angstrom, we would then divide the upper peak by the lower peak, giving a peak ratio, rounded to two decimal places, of 1.04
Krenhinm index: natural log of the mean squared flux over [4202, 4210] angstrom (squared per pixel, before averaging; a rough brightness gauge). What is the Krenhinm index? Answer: 3.92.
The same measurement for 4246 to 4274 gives 3.86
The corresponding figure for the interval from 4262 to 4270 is 4.01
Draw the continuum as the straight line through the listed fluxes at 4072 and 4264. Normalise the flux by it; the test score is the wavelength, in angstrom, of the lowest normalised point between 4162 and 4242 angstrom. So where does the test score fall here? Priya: 4228 angstrom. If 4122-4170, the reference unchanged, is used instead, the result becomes 4144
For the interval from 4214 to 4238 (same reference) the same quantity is 4228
